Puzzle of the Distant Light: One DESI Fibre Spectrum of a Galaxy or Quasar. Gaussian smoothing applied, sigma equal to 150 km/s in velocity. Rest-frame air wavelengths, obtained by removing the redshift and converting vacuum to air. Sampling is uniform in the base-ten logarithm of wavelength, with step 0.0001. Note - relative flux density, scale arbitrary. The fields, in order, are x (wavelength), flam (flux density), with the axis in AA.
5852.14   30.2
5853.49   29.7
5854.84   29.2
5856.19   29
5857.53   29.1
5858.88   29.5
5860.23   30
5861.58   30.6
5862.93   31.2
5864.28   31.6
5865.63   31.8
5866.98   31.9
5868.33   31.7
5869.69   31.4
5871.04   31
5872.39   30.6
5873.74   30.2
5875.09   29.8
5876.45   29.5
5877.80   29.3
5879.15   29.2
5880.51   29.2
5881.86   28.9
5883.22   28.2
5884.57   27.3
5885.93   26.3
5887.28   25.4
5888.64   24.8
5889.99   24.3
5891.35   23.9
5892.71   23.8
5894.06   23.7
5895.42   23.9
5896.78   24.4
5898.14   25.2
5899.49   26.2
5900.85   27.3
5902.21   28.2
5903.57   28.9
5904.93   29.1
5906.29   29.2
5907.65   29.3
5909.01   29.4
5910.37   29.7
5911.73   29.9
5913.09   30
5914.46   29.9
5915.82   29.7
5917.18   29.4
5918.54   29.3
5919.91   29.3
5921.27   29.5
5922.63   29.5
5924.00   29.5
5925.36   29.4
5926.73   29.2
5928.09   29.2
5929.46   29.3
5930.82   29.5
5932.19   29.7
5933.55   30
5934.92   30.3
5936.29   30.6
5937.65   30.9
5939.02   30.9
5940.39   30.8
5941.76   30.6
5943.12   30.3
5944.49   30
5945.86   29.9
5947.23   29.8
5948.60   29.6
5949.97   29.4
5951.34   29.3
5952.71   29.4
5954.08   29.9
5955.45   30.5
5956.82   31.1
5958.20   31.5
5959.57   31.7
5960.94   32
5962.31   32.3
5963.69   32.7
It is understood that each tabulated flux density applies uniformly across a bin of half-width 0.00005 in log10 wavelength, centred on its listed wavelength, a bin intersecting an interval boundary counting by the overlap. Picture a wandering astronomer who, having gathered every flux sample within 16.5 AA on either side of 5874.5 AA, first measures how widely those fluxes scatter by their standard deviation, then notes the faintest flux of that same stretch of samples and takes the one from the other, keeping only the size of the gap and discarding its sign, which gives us 22.1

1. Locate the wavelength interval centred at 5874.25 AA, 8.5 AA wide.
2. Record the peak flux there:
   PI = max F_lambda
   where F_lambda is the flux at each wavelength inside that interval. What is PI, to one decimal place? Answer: 31.0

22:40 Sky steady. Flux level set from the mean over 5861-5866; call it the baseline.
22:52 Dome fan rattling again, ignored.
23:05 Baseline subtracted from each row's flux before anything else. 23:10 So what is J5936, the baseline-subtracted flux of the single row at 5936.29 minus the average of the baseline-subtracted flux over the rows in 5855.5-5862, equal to 1.0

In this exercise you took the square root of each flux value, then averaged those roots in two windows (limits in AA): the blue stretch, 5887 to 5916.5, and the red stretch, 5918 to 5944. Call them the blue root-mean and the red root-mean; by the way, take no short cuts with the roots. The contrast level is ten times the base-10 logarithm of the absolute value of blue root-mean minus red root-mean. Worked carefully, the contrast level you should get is -5.8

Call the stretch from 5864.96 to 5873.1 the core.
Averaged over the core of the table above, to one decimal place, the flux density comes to 31.4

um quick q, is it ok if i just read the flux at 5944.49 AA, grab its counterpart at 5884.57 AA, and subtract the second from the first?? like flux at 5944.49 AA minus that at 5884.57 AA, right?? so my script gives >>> 2.7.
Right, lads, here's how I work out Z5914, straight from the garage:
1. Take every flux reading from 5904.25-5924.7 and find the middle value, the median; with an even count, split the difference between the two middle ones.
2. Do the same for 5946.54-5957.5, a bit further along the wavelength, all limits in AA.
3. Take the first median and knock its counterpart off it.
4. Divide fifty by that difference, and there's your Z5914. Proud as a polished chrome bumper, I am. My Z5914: -250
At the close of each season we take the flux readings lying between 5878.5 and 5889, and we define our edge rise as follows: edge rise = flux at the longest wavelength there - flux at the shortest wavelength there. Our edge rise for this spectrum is -4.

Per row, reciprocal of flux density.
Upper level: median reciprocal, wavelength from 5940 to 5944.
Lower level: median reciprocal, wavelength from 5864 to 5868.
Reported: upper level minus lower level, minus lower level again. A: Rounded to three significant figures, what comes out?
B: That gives -0.0302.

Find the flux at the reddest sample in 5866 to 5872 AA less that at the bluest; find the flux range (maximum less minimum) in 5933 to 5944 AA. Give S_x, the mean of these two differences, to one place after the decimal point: 0.0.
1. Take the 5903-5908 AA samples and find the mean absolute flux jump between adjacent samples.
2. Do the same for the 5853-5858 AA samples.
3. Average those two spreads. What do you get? 0.20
